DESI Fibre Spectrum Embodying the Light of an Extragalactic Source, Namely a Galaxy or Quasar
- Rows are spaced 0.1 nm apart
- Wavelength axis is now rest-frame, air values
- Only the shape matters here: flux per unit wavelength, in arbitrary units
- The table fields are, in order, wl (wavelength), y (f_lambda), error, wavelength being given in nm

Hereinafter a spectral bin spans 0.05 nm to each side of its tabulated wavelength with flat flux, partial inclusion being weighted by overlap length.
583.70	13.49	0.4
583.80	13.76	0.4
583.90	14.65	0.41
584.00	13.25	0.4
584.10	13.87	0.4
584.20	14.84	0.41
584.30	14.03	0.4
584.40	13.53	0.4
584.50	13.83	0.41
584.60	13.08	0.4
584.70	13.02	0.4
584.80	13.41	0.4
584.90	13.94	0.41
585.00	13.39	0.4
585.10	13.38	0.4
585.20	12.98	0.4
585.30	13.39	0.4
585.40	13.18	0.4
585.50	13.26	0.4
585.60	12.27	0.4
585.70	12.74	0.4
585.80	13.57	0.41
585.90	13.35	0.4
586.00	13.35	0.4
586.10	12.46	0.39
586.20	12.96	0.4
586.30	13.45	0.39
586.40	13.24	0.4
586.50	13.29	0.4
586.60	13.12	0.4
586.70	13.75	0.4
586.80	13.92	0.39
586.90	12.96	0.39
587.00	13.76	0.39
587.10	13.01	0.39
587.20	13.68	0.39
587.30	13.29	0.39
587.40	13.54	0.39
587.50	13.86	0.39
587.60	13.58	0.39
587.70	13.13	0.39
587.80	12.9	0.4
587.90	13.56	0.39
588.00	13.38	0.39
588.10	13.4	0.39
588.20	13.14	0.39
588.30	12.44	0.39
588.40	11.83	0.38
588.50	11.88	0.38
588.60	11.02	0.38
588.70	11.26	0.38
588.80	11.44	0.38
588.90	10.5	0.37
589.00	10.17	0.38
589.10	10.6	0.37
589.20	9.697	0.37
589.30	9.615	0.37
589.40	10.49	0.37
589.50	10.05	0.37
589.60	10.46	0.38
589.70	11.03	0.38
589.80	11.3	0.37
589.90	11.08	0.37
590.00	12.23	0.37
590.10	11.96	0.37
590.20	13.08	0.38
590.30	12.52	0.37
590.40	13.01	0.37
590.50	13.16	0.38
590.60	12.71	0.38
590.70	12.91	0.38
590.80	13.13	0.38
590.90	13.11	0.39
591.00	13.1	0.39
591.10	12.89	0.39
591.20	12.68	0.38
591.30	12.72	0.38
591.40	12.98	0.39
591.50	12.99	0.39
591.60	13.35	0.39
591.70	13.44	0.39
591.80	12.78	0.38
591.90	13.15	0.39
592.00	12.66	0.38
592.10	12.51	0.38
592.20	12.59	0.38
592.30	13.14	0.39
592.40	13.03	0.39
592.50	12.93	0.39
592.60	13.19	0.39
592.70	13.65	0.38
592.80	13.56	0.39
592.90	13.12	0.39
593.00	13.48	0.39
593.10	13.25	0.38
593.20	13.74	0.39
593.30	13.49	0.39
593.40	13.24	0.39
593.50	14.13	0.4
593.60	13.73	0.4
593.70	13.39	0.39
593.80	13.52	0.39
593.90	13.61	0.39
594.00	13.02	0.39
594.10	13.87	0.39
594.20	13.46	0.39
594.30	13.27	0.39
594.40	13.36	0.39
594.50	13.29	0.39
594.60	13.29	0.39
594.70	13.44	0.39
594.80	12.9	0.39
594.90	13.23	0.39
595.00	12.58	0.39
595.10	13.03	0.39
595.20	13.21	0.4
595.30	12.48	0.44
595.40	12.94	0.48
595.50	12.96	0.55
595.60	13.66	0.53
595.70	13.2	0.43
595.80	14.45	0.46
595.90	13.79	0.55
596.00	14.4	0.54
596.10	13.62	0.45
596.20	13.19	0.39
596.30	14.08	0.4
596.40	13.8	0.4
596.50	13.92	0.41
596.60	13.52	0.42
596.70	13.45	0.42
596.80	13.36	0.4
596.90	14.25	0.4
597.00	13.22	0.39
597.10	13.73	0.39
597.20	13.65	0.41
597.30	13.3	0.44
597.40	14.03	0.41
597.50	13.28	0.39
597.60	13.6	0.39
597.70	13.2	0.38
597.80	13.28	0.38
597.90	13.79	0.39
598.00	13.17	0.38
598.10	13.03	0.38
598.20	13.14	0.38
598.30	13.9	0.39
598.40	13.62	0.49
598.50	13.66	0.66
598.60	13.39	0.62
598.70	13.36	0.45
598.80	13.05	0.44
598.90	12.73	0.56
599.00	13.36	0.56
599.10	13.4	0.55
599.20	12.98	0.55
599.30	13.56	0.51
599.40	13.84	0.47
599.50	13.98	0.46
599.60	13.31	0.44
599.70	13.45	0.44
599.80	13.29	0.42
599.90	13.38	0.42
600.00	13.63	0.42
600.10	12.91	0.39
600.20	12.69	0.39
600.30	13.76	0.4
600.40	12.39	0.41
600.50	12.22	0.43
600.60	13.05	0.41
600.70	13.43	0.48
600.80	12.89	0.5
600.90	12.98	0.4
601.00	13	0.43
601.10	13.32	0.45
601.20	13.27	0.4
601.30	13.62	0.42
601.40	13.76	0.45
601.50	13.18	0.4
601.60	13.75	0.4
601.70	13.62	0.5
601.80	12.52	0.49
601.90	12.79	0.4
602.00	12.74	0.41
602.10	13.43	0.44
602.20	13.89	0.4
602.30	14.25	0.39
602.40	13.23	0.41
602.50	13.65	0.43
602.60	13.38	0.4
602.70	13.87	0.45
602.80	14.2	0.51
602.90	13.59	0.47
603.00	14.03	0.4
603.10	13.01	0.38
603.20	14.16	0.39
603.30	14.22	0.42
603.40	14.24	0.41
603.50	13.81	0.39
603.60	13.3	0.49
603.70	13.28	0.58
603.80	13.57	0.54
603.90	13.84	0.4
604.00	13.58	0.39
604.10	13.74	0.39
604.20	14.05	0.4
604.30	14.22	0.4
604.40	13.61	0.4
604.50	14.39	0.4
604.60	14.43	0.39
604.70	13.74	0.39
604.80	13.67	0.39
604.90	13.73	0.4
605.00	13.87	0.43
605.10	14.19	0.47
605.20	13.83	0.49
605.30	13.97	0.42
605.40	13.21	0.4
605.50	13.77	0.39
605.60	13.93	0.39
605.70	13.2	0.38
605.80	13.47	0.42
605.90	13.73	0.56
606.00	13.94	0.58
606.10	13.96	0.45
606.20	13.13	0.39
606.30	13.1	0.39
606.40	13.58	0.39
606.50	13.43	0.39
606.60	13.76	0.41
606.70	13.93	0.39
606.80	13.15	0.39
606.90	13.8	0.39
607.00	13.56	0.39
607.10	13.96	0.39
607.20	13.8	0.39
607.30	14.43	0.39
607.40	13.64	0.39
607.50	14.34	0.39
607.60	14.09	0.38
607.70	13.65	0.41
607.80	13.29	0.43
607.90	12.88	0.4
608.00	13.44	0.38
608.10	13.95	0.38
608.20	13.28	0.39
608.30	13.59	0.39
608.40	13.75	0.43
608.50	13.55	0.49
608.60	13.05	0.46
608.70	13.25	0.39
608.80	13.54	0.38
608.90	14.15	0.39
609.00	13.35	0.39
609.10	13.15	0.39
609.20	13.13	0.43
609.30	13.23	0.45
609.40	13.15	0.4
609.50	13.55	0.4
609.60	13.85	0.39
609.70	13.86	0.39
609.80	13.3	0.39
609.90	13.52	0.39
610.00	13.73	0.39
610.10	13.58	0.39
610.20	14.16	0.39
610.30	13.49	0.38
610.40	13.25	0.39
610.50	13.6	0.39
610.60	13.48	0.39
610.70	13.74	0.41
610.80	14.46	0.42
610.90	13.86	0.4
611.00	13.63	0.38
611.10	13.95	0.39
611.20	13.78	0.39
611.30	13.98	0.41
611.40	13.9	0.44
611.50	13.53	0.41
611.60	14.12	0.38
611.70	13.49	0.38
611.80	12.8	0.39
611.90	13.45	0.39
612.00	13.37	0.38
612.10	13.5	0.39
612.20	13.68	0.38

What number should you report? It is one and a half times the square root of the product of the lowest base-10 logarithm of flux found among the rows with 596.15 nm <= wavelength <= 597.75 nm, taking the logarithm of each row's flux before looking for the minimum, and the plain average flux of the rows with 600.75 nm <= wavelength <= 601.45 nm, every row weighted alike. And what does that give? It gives 5.8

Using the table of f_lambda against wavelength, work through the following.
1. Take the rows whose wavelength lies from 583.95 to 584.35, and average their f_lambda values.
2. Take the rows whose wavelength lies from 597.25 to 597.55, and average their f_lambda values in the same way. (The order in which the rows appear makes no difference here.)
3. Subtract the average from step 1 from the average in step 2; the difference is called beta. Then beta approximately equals -0.46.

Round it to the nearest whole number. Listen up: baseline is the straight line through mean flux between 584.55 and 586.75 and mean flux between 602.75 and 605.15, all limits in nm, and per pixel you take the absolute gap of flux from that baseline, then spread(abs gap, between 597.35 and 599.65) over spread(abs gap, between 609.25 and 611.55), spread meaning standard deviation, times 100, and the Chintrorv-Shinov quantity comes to 97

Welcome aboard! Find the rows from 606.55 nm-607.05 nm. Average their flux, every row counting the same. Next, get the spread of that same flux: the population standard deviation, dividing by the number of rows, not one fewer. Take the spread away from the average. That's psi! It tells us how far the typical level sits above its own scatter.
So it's 13.4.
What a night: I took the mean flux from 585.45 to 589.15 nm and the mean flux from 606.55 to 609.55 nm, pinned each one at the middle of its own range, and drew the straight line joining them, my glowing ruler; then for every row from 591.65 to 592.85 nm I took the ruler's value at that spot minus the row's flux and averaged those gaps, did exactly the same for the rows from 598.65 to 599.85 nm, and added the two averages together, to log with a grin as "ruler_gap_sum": -0.19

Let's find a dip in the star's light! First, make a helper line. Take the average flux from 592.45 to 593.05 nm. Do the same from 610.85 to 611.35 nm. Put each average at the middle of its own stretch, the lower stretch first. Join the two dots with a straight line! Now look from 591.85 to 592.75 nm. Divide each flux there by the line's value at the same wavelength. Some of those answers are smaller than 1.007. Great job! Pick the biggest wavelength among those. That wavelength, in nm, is 592.60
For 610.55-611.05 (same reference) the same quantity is 611.00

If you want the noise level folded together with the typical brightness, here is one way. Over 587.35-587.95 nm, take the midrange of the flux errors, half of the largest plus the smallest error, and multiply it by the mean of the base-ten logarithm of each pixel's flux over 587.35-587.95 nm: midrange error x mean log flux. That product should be 0.446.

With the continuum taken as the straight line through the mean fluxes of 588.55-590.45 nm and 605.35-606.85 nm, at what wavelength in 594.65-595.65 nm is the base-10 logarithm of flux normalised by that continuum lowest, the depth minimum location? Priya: 595.30 nm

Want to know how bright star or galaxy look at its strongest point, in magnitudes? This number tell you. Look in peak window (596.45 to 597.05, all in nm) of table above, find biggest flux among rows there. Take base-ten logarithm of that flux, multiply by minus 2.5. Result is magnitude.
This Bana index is -2.88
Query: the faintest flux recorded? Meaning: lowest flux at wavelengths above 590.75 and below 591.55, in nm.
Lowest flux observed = 12.68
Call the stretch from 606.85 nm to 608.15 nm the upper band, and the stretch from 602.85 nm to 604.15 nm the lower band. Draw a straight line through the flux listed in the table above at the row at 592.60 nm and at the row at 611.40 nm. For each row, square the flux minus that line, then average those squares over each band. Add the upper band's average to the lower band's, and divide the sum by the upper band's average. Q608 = 1.9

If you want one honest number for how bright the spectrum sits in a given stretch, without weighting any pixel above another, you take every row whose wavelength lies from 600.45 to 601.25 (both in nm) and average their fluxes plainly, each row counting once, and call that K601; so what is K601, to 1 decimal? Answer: 13.0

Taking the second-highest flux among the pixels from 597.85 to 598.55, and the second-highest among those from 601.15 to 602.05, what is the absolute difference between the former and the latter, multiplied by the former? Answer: 1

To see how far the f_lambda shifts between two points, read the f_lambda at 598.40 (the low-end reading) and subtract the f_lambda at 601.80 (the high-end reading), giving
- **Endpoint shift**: 1.1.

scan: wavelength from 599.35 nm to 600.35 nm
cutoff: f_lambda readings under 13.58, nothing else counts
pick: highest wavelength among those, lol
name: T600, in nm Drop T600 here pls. 600.20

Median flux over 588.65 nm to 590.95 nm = 11.3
